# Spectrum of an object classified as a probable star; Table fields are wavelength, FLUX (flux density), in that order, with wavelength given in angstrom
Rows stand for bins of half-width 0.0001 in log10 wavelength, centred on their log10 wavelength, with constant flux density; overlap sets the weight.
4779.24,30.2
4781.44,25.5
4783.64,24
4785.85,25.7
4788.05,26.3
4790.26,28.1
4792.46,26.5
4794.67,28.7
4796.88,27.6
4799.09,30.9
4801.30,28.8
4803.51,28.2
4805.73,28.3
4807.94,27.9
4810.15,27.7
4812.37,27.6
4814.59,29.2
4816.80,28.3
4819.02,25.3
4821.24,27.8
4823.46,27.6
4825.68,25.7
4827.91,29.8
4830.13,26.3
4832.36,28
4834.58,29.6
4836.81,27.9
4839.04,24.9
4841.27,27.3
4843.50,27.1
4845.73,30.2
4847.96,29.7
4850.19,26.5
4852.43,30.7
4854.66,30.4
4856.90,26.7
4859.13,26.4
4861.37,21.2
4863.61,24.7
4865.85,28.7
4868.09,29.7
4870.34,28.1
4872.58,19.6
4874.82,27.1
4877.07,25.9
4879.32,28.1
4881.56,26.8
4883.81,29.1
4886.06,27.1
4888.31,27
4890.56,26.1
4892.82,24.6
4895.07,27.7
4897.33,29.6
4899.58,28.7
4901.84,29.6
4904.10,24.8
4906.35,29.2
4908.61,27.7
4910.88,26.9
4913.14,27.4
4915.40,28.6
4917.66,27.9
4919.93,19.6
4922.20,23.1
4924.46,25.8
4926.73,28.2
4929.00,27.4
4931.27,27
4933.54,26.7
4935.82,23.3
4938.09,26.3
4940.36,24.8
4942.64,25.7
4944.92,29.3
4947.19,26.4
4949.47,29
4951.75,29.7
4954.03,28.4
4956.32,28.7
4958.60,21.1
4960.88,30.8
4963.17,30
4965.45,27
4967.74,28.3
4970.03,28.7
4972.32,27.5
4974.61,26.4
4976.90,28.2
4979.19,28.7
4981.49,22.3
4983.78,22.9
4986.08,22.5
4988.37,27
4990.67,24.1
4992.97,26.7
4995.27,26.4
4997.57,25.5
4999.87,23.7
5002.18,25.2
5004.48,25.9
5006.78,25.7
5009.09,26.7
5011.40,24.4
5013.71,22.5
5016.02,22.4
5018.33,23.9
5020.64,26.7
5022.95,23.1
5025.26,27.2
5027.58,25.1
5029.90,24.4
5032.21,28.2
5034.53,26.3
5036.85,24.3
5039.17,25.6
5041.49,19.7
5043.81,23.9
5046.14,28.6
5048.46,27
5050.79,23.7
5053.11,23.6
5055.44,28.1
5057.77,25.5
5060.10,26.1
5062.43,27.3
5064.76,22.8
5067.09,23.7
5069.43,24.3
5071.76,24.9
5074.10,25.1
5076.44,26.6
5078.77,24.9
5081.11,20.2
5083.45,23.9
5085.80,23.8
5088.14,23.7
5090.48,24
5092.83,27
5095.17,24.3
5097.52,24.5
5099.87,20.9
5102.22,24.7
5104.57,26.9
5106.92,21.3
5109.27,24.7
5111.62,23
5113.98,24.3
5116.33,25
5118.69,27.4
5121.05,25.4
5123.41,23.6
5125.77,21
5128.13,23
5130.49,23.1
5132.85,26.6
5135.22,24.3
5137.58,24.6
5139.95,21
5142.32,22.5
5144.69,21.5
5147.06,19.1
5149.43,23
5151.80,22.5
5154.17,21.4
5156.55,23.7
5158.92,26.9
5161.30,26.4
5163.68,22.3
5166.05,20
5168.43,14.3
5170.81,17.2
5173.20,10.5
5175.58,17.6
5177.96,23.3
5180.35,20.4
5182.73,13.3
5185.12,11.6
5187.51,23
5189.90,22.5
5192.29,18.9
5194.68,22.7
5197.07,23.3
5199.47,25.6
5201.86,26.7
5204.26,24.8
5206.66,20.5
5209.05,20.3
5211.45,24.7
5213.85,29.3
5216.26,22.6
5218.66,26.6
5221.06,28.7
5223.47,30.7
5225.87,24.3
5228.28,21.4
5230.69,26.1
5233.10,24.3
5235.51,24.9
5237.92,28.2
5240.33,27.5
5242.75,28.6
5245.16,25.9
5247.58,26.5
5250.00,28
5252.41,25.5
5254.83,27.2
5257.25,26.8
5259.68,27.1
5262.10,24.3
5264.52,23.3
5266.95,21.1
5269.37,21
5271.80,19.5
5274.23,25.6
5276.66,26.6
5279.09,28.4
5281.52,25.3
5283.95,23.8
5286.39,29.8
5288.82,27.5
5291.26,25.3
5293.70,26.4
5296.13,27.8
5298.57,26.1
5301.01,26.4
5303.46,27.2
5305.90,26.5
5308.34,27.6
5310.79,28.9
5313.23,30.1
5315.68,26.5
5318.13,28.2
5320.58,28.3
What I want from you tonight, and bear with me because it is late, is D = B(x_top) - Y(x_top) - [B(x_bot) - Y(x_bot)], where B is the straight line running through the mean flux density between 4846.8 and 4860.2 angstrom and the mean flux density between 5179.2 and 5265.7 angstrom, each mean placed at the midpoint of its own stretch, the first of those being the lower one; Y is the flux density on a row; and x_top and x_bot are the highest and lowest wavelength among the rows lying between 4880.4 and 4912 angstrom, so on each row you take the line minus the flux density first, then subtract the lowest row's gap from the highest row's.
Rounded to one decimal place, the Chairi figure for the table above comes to -0.4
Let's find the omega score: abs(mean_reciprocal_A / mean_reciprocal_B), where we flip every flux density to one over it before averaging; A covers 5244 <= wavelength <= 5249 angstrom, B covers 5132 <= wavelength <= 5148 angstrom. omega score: 0.86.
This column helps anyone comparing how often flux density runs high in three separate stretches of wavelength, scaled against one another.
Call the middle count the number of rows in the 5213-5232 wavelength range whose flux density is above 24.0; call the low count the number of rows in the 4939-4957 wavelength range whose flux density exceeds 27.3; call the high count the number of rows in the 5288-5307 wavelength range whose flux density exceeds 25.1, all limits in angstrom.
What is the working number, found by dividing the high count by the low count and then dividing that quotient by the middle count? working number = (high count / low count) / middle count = 0.27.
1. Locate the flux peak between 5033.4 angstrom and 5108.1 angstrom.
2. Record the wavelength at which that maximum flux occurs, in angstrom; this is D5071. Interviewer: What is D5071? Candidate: 5046.14 angstrom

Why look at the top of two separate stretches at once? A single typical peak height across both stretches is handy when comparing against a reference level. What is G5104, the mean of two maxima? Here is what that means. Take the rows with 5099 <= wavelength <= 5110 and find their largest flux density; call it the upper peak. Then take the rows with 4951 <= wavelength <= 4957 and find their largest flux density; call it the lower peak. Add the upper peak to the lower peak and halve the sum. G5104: 28.3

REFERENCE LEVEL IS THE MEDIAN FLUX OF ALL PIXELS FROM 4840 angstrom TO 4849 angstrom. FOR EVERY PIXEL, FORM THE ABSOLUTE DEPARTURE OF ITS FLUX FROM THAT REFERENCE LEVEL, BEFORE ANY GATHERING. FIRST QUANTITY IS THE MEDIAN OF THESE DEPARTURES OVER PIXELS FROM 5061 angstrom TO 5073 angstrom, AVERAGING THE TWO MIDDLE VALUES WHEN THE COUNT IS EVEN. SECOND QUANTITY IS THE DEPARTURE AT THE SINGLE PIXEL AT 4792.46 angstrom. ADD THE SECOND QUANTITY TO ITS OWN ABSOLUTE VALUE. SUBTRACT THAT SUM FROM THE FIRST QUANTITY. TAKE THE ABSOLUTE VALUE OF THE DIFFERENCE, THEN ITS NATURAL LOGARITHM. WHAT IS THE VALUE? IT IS -1.6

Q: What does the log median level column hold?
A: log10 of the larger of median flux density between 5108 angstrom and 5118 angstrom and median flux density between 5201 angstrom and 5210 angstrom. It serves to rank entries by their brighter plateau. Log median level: 1.389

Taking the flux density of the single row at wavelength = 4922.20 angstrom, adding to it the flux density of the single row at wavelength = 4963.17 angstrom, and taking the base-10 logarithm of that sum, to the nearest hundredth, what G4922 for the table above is 1.73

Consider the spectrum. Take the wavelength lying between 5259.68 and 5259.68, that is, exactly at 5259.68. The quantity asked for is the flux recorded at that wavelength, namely 27.1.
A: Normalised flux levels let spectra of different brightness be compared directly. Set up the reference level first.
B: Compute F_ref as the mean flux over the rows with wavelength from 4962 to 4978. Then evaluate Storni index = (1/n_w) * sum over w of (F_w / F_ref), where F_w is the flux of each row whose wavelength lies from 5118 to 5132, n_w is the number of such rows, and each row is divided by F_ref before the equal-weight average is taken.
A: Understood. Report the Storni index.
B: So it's 0.85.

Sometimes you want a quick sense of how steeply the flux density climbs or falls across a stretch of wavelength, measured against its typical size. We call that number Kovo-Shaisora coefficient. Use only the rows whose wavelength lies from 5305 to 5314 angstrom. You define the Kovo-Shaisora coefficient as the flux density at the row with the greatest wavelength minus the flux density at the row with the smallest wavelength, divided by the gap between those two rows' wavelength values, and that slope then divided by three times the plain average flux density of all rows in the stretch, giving 0.006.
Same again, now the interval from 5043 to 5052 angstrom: 0.000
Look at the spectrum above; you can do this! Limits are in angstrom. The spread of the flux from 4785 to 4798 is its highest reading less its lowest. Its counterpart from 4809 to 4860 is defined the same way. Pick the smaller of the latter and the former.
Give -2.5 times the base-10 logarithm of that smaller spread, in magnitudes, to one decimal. -1.2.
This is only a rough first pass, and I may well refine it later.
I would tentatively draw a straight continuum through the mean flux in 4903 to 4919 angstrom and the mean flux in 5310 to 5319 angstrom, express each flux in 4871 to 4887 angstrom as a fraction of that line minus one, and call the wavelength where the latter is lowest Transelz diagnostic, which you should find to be 4872.58 angstrom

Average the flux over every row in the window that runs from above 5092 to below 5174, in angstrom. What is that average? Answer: 22.8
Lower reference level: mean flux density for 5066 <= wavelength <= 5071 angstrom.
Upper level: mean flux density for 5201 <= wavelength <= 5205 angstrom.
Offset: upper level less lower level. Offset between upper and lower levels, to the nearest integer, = 2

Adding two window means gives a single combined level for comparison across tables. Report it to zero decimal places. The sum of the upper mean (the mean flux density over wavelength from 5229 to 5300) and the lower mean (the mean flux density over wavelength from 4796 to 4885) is 53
